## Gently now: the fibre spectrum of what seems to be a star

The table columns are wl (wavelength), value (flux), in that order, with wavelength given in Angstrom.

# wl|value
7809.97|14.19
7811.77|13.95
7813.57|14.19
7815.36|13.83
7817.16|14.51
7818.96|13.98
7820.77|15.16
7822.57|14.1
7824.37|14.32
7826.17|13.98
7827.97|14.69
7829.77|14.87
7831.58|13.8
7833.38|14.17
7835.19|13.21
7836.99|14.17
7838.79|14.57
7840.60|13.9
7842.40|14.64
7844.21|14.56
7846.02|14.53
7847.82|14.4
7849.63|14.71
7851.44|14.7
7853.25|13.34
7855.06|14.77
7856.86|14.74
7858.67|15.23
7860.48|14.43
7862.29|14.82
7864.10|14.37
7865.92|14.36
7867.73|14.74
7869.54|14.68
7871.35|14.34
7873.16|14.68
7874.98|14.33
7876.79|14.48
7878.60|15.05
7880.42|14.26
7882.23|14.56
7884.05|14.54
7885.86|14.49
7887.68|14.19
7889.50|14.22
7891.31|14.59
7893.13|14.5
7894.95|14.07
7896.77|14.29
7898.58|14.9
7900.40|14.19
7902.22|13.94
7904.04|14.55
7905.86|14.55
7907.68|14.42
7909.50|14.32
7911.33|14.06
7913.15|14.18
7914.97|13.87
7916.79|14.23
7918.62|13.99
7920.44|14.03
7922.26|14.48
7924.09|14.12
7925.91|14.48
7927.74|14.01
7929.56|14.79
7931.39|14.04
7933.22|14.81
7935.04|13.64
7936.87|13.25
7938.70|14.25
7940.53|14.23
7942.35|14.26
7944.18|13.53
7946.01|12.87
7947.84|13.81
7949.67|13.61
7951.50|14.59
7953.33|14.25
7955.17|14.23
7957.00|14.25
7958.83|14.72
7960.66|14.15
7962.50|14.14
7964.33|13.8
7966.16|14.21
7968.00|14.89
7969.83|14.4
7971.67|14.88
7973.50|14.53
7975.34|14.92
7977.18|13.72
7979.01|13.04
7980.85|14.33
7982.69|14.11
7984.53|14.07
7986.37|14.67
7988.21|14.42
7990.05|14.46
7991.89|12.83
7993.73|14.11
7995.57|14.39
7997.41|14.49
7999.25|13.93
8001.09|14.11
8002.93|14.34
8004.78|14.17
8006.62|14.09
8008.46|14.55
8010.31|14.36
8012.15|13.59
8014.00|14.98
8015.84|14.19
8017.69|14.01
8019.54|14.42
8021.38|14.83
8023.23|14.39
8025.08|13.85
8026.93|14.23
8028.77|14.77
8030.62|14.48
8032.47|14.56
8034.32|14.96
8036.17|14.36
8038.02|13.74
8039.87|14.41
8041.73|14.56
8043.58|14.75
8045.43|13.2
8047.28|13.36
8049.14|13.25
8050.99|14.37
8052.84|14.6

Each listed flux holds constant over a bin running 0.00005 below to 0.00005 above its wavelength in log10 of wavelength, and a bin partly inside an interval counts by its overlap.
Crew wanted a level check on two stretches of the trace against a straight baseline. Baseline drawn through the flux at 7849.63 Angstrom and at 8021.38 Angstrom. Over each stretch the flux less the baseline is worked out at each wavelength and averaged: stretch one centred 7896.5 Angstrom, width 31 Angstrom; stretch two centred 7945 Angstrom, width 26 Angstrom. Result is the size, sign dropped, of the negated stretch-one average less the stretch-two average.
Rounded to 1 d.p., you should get 1.2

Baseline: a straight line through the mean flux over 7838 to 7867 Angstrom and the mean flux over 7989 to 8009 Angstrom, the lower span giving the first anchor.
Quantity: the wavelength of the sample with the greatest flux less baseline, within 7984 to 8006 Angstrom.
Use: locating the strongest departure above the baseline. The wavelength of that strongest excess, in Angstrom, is 7986.37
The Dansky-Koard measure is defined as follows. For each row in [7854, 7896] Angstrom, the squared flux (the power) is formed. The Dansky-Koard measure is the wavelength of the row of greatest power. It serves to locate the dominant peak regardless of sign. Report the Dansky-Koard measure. 7858.67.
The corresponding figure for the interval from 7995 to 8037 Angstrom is 8014.00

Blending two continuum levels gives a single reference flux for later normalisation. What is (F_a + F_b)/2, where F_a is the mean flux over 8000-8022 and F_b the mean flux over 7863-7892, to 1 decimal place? 14.4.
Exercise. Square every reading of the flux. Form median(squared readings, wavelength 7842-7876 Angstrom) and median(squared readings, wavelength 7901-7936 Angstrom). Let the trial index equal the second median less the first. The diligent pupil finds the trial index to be -13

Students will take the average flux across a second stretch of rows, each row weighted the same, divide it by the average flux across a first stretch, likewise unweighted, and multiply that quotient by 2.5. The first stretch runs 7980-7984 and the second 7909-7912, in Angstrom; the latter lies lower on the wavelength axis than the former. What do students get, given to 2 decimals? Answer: 2.49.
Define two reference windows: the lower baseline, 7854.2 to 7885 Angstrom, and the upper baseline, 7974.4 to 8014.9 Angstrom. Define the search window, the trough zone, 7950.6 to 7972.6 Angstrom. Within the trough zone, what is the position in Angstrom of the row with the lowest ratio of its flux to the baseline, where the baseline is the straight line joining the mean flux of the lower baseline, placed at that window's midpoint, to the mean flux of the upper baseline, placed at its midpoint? 7964.33 Angstrom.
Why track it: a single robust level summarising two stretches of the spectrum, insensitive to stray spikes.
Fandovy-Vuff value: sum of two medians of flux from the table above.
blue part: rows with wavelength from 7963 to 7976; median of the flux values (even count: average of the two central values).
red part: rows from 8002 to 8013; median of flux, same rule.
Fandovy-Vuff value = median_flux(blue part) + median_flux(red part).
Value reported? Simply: 28.8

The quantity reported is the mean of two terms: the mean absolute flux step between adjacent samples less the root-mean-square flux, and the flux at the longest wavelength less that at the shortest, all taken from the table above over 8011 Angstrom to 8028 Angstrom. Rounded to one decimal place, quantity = -6.5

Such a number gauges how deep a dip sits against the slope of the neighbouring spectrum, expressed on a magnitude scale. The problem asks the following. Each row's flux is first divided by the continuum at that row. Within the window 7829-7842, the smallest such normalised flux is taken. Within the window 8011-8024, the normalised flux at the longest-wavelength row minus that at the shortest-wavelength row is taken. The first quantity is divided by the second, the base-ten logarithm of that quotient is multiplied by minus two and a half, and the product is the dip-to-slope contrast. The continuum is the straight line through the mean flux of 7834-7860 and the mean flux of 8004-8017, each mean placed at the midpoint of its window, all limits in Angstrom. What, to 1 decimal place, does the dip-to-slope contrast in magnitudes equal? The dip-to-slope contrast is -3.0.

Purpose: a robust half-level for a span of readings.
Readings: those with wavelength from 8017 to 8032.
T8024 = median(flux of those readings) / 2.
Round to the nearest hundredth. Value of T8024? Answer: 7.20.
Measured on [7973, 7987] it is 7.11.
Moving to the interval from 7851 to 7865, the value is 7.36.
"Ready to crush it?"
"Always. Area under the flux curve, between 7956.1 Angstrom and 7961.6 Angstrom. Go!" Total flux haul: 79.0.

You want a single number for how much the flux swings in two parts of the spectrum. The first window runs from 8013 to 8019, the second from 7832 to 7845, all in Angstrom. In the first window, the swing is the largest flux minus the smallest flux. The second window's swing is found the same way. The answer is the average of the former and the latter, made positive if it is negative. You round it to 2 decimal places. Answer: 1.20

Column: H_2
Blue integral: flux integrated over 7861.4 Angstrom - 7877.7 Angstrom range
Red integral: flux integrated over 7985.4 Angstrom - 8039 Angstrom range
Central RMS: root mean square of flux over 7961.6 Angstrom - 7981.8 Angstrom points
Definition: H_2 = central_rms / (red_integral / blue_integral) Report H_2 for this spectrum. 4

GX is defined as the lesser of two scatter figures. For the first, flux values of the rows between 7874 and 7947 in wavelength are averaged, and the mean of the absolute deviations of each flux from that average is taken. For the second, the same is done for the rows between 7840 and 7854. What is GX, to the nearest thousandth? 0.294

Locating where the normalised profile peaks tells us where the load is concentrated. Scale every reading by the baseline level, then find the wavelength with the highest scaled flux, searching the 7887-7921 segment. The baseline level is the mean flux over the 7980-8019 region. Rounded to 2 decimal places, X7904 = 7898.58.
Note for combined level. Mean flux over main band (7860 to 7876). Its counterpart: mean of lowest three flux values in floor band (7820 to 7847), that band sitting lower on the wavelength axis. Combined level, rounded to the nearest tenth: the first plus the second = 28.2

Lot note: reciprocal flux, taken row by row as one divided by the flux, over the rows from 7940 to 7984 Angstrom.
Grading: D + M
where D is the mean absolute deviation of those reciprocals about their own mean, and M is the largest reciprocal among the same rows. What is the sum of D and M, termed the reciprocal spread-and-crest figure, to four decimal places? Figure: 0.0797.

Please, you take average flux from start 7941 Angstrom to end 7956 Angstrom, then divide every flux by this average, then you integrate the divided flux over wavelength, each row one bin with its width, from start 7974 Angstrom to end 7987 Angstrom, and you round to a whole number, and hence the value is 13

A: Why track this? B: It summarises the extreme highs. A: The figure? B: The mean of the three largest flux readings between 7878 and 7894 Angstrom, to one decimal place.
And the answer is 14.7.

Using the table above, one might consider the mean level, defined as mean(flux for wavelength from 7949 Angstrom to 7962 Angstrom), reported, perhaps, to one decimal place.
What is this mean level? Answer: 14.3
